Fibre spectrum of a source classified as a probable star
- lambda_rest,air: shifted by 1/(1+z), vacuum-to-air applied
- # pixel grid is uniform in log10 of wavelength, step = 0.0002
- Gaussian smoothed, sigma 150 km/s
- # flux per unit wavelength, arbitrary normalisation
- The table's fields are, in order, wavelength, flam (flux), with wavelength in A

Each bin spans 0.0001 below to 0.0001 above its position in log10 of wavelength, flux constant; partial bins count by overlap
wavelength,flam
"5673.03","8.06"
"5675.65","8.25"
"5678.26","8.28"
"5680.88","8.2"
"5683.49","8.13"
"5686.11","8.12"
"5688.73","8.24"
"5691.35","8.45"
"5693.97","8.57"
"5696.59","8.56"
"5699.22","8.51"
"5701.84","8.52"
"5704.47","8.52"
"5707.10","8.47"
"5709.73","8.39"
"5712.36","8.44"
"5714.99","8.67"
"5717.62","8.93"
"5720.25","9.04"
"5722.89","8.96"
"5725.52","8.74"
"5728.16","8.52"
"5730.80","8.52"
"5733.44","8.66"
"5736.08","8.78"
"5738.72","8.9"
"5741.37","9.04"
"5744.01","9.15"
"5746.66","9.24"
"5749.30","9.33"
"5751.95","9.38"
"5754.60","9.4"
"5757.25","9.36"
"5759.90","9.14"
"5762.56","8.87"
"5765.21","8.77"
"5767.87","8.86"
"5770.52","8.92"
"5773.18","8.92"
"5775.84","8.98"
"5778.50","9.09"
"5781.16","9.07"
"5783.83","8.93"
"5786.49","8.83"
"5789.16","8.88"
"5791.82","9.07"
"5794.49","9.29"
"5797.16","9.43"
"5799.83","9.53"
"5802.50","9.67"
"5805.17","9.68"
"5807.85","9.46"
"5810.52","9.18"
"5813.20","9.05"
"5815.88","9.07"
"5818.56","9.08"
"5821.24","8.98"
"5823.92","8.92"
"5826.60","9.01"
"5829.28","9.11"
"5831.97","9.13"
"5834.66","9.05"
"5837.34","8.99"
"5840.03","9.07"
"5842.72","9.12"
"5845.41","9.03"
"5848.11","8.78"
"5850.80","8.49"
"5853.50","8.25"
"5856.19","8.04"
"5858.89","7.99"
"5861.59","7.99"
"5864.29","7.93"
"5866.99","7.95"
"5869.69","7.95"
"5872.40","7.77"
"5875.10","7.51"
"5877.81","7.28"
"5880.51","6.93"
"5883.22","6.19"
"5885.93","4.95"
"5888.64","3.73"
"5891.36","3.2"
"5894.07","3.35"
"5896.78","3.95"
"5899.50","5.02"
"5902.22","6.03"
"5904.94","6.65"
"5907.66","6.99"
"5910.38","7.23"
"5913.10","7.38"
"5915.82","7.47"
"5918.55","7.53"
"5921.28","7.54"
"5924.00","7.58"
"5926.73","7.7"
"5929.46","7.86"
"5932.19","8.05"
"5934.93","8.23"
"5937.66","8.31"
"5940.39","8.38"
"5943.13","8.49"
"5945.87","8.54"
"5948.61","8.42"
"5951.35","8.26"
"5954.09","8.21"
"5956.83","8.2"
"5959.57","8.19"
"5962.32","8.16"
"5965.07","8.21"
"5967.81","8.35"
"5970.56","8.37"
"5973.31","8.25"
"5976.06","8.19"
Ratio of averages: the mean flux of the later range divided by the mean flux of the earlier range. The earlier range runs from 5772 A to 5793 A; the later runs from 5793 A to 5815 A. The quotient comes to 1.05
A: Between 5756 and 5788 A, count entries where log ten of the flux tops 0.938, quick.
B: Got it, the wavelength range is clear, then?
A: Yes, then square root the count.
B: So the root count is 3.46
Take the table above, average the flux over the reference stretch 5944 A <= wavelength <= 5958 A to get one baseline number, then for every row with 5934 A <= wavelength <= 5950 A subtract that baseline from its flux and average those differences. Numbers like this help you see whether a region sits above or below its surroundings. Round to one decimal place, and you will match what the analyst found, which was 0.1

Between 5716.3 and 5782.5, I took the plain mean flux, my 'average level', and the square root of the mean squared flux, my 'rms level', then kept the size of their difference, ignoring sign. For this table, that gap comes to 0.003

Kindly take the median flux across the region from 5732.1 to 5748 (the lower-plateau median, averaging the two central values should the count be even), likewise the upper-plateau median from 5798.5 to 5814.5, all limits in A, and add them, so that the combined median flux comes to 18.5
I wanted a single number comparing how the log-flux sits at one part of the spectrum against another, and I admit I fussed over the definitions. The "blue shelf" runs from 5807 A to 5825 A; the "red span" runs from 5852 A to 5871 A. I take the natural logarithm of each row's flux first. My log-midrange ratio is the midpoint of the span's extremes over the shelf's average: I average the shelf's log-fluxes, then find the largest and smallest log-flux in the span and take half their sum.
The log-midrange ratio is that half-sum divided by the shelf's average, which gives 0.95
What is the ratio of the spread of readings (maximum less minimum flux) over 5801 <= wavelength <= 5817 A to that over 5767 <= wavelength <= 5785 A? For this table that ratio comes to 2.7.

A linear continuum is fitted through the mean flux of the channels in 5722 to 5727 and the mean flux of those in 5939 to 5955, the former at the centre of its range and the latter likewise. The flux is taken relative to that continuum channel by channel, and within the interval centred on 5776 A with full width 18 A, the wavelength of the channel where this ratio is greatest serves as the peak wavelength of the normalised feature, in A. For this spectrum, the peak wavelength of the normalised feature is 5778.50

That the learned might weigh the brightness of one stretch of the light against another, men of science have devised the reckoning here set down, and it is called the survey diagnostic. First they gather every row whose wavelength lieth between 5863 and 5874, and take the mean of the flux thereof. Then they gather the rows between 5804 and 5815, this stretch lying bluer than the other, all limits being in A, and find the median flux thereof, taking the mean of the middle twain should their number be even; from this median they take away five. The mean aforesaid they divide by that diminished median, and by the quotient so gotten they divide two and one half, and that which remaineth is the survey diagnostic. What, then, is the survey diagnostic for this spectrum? 1.37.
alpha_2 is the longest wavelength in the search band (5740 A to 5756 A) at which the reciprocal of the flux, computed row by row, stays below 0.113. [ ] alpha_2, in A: 5754.60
